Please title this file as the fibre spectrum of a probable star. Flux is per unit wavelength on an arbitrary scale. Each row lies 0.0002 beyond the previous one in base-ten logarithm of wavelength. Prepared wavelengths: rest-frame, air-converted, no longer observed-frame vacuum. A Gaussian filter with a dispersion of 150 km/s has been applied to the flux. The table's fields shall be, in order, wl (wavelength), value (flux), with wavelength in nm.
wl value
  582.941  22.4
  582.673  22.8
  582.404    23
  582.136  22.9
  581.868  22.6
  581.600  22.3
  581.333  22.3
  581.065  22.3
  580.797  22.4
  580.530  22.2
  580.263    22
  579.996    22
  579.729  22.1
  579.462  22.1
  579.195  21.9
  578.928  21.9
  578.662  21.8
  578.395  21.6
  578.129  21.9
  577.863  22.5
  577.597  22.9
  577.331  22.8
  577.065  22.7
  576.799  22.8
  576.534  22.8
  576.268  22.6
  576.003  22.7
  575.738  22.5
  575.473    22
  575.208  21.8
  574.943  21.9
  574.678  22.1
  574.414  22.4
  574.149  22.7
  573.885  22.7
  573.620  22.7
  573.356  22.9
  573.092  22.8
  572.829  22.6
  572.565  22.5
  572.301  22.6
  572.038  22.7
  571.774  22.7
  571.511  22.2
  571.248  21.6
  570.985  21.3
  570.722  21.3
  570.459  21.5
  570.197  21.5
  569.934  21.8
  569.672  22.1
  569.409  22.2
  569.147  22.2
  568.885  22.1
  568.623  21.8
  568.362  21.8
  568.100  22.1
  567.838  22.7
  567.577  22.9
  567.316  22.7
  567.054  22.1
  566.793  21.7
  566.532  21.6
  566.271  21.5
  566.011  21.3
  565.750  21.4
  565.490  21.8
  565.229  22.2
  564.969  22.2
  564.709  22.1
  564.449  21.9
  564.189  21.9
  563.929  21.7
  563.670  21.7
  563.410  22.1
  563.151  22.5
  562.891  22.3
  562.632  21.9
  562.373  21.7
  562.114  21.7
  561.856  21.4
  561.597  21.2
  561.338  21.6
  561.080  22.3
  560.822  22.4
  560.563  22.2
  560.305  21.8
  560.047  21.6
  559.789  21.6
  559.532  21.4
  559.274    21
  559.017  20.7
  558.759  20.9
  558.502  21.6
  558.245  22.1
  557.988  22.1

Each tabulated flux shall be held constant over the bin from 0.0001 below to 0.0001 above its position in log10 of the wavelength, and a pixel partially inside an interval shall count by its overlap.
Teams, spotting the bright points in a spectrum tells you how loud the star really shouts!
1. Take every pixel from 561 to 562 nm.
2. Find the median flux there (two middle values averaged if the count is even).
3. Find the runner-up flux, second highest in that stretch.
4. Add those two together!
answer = 43.1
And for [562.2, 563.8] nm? 44.3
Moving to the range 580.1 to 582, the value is 44.7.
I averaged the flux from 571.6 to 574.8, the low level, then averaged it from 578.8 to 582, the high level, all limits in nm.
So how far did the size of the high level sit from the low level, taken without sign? 0.4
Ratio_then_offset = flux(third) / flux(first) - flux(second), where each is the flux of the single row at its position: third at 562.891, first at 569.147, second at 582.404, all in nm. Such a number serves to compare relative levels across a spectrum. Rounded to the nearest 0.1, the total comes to -22.0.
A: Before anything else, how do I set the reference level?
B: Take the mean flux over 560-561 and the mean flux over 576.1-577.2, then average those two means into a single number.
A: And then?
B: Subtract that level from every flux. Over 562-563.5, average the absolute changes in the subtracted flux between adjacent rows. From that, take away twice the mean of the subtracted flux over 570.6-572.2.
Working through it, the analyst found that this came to 1.03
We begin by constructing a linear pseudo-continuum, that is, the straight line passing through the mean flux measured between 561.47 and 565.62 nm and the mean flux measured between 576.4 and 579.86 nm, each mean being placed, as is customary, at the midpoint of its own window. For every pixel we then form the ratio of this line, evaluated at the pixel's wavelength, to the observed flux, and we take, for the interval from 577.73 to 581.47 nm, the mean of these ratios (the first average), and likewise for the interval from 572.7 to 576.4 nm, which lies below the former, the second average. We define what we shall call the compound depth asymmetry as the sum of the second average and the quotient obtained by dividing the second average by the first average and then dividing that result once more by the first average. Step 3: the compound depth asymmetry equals 1.95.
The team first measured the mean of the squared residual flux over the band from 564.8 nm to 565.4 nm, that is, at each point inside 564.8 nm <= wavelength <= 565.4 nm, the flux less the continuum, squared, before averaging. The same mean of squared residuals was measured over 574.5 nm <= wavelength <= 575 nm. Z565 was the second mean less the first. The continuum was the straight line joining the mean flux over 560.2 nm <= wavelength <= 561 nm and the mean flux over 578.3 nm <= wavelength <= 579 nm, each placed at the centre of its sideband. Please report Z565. 0.0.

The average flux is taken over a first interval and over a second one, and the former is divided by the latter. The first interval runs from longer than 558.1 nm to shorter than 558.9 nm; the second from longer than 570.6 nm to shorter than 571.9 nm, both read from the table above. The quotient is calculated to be 0.99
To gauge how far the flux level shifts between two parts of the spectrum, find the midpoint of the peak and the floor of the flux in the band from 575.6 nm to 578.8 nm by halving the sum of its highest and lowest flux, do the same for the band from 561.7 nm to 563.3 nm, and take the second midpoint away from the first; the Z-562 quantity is 0.3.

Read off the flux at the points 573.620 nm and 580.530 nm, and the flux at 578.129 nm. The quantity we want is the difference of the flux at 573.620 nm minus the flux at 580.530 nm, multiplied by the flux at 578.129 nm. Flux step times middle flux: 11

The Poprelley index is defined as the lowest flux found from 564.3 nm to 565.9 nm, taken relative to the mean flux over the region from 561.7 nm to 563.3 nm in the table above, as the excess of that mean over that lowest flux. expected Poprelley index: 0.5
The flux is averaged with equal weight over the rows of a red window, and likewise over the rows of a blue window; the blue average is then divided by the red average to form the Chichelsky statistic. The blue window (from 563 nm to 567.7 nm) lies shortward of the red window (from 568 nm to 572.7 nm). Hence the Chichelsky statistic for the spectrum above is 0.998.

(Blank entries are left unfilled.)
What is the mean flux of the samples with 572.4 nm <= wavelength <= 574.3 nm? 22.7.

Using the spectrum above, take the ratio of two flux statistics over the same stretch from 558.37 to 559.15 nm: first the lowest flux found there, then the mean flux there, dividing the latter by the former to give 1.018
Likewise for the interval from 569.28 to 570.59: 1.015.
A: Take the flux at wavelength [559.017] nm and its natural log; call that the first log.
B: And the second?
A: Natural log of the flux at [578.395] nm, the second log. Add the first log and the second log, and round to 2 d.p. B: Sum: 6.10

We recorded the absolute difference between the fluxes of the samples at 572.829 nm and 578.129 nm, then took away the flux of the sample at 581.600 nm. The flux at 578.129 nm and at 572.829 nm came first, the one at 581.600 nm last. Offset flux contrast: -21.6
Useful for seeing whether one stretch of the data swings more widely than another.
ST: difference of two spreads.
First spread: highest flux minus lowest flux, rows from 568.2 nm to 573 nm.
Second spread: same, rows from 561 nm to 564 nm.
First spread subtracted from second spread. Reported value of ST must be -0.1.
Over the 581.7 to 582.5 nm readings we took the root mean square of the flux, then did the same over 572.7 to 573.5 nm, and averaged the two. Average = 22.8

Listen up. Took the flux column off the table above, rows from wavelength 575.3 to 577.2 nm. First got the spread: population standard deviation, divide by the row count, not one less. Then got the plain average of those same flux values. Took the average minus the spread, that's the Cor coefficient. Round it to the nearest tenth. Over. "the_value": 22.3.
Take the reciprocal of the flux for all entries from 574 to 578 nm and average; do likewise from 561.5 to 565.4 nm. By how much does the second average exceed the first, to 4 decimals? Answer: 0.0012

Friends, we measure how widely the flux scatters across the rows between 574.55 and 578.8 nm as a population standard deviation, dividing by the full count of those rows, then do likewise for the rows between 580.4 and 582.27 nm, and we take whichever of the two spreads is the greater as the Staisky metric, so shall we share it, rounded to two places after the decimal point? 0.43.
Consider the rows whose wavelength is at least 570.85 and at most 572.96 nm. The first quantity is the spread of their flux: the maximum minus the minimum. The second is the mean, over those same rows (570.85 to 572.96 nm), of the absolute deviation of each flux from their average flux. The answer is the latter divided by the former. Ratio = 0.308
